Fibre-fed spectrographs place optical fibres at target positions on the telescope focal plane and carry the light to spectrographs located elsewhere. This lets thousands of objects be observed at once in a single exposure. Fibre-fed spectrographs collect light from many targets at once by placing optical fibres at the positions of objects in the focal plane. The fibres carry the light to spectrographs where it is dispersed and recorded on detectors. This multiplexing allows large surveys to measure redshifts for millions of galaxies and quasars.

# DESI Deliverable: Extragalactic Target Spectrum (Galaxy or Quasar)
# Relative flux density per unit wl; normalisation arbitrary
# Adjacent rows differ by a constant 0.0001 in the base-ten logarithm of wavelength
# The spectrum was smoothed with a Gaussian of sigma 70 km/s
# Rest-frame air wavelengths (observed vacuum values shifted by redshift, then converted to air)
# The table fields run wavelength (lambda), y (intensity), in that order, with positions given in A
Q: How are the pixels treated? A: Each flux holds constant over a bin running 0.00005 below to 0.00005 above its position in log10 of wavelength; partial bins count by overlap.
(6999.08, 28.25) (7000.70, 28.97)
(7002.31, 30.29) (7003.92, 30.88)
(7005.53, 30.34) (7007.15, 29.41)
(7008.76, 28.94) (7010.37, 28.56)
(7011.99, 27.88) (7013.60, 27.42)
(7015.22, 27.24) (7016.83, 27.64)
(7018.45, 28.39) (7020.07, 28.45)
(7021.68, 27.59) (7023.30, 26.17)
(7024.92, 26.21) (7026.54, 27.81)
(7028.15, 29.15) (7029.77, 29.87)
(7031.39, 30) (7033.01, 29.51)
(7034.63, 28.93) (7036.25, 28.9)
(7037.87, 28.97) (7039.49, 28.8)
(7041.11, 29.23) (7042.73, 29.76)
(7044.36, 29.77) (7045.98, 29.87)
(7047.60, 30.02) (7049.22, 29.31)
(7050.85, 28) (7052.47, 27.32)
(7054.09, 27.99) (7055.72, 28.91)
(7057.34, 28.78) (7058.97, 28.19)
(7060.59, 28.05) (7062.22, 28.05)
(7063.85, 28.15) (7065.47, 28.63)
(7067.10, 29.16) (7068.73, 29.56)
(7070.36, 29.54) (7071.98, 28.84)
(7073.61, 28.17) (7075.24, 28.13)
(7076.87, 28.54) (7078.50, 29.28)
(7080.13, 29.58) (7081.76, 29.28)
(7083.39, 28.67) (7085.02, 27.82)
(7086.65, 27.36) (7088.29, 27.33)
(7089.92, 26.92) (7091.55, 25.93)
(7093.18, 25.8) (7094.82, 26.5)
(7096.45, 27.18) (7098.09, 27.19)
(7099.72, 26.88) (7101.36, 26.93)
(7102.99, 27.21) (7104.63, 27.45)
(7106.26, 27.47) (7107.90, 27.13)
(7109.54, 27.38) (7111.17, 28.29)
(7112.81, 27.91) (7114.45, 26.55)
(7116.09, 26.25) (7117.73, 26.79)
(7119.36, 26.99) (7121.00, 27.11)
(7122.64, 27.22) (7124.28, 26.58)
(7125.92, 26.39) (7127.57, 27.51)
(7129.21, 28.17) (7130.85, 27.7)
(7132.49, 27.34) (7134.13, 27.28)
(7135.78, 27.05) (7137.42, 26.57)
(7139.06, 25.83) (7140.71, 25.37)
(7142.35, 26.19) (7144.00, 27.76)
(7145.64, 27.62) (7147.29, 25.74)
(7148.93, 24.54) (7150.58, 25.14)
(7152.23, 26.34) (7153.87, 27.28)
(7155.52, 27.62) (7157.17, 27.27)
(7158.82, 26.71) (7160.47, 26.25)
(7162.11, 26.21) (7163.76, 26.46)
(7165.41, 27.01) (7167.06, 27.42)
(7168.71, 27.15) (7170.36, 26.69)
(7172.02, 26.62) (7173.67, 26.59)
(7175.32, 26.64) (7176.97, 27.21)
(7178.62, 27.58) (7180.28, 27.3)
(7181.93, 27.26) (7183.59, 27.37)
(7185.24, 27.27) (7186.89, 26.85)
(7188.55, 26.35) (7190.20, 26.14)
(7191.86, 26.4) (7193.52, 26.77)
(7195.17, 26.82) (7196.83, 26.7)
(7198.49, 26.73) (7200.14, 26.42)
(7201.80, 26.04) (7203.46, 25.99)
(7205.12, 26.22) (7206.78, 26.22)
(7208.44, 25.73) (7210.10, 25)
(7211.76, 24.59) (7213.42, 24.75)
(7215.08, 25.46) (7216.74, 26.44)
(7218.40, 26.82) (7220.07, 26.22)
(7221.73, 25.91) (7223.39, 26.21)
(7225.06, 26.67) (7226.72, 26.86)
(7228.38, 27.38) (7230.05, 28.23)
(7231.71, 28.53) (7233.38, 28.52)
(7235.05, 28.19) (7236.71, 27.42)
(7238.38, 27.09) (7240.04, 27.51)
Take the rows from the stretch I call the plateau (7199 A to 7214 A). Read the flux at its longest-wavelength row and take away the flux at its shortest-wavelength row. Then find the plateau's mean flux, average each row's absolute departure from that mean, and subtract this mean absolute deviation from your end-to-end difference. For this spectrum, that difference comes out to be -2.3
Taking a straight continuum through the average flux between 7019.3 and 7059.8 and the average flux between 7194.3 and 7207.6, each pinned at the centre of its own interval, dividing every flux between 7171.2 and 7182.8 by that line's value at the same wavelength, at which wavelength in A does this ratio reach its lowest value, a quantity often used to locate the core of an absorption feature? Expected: 7173.67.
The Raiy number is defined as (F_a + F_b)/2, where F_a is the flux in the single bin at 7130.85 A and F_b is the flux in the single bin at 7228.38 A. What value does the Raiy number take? 27.5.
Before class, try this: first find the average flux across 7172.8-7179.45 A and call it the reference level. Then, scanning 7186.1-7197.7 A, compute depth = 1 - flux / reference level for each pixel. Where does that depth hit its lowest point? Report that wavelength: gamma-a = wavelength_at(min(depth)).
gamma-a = 7186.89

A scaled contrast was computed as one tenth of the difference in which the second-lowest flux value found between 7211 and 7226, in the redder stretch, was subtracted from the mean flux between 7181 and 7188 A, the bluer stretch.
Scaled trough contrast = 0.24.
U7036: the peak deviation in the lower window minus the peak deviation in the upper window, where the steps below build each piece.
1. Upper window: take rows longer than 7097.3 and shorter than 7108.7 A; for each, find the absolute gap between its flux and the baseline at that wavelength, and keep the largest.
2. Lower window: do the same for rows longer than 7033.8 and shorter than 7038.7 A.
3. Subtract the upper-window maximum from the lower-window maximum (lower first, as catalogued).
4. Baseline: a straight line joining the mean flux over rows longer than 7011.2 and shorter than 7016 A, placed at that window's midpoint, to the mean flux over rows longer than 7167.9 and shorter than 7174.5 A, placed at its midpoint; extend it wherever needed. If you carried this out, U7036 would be 1.17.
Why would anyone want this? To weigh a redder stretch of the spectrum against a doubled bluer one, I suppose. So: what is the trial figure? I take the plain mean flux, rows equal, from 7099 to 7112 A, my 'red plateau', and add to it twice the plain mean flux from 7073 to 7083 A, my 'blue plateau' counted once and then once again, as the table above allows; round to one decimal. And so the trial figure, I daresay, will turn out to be 85.0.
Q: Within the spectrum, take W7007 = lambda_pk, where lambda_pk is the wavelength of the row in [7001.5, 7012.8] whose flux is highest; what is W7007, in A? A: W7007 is 7003.92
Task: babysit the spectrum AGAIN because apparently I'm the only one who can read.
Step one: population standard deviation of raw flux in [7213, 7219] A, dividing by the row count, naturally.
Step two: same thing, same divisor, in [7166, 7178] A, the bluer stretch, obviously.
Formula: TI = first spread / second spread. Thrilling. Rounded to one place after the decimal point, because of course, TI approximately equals 2.5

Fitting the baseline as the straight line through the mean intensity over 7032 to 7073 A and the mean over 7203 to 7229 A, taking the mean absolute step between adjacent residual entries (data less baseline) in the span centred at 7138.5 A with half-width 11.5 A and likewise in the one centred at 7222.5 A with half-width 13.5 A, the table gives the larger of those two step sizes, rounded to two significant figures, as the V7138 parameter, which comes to 0.68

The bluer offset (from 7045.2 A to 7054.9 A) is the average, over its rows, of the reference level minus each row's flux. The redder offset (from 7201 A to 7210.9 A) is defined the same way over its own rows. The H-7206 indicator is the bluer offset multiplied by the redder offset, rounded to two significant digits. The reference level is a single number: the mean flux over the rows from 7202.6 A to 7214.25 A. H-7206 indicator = 1.2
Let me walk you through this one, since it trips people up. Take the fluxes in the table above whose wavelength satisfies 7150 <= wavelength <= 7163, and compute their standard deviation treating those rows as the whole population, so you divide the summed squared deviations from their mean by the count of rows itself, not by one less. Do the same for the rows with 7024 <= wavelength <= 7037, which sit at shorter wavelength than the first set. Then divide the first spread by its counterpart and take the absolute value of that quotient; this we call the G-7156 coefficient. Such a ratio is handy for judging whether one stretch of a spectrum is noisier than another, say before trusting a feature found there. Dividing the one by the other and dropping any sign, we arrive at 0.64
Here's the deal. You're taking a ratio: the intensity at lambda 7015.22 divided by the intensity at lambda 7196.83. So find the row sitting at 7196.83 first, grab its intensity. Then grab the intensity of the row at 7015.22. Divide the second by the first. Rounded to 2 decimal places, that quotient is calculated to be 1.02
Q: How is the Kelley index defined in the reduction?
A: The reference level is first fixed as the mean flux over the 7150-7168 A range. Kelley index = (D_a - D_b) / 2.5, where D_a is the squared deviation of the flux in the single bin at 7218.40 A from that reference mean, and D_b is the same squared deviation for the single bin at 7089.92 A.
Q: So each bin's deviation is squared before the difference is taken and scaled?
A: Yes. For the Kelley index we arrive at -0.01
